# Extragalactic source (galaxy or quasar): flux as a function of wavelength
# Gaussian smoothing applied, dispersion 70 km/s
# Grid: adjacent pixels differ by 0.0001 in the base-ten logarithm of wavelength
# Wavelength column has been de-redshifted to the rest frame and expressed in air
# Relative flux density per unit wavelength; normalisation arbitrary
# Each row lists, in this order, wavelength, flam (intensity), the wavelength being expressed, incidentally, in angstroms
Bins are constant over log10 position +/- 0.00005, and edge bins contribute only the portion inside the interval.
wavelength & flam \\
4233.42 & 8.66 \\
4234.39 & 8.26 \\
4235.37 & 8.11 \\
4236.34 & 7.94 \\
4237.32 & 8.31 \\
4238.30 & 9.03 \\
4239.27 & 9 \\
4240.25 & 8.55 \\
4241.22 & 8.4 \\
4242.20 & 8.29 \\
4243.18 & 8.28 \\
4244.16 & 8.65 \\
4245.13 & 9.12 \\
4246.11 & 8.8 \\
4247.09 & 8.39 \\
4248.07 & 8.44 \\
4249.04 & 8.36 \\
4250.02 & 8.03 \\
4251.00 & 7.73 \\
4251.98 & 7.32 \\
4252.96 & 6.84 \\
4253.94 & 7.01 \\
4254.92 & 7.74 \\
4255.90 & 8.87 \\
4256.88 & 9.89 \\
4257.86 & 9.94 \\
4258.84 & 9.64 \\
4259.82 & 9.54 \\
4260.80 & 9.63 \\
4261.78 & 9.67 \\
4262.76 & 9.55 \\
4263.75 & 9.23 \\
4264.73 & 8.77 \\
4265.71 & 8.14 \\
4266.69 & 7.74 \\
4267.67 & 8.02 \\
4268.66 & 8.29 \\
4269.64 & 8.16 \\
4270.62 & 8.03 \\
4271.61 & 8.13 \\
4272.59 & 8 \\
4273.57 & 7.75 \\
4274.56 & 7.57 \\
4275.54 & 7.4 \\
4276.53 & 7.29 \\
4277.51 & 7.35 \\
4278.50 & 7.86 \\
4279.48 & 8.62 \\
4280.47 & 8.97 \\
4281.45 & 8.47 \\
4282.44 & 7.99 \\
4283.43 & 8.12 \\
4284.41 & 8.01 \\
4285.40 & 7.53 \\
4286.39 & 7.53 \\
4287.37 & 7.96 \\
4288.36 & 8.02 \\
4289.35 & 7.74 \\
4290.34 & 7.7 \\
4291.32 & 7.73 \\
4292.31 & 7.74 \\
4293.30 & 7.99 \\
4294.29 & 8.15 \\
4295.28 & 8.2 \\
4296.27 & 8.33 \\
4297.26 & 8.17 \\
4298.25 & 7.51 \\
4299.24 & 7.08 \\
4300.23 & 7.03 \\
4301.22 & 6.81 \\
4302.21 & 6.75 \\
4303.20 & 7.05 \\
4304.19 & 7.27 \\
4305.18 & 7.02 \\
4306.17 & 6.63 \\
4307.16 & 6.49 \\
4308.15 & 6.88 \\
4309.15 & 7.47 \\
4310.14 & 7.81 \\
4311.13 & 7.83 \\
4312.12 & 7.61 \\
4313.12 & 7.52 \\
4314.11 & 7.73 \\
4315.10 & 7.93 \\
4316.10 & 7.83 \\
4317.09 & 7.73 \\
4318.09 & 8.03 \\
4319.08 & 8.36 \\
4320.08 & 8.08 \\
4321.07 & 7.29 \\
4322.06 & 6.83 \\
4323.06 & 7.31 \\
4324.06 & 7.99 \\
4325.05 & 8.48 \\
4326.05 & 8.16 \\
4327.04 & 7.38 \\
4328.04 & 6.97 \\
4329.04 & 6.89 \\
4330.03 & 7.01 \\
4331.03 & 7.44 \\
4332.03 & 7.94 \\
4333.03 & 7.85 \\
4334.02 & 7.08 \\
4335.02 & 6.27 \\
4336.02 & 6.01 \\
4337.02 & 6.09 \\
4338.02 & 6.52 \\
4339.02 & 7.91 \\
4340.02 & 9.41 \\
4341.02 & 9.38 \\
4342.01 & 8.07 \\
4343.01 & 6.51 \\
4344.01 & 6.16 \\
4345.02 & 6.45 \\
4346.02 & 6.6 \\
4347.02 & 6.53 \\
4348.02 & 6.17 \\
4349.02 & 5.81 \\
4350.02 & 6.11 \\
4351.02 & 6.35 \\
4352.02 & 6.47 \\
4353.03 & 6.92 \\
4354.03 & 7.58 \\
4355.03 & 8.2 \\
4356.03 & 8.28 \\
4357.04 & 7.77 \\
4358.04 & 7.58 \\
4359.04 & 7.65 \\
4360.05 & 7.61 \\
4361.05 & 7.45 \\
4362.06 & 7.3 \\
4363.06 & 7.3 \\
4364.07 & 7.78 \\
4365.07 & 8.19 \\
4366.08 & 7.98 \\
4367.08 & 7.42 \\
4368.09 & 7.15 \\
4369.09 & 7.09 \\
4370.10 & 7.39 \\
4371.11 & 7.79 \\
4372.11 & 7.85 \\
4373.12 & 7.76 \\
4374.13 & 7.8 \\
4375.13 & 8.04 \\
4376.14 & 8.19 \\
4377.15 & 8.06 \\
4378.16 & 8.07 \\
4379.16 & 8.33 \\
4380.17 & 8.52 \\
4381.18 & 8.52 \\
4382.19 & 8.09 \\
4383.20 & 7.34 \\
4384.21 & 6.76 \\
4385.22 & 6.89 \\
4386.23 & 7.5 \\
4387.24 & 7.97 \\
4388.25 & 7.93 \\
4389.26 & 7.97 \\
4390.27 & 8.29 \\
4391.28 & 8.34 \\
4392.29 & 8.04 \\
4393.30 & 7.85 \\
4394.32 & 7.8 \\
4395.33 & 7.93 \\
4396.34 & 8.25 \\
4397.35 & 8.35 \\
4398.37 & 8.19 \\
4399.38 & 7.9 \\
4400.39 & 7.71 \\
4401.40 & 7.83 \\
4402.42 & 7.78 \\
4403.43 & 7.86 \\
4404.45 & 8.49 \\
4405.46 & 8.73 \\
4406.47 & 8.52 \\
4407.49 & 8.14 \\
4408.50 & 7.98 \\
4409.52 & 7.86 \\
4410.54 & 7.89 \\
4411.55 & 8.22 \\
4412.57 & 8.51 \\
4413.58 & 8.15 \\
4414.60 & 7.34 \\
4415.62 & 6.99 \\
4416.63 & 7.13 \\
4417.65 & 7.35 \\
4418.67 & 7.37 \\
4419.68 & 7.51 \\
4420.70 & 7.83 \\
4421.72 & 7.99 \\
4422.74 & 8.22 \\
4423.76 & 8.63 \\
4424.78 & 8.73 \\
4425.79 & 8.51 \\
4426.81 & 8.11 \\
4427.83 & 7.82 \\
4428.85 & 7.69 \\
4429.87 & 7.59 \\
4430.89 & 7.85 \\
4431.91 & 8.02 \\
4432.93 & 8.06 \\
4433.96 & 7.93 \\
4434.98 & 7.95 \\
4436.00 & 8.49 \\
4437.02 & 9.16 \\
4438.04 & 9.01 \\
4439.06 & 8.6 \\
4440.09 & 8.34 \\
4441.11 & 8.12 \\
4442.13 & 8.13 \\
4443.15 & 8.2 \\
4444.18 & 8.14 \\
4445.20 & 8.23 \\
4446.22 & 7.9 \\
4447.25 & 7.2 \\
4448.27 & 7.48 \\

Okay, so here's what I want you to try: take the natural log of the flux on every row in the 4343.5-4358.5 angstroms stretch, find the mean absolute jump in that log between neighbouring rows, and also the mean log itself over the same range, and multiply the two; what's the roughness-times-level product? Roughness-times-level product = 0.088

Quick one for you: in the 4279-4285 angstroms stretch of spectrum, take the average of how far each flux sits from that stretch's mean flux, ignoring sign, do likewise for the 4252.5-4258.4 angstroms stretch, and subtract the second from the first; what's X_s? -0.86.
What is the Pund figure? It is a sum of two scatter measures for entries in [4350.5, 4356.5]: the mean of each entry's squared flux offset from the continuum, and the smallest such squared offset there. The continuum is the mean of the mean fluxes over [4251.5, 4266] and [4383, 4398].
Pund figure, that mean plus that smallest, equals 1.6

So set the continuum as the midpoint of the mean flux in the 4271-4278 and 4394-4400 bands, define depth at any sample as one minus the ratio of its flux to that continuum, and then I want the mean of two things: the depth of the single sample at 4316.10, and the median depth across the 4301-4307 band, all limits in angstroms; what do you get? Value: 0.06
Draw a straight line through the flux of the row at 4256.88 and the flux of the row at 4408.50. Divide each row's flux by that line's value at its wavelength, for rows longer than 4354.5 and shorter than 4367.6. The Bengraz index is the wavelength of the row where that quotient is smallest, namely 4362.06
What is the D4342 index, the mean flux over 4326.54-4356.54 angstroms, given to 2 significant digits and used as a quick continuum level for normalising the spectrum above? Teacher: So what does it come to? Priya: 7.1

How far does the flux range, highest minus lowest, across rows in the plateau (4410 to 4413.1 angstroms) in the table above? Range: 0.6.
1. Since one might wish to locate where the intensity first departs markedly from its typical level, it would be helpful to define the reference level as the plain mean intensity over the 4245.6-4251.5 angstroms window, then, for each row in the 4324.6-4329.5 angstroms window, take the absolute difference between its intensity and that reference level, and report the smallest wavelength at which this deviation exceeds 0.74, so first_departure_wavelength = 4327.04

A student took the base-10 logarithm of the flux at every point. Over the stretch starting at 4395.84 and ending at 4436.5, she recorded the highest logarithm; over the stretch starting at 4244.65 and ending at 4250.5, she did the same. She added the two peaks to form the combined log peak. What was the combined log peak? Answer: 1.90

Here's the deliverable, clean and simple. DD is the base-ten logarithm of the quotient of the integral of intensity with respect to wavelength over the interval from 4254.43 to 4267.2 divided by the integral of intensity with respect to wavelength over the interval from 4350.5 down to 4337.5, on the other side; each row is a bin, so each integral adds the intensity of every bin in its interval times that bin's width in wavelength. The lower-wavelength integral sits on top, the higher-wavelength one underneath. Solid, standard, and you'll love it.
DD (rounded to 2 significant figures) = 0.10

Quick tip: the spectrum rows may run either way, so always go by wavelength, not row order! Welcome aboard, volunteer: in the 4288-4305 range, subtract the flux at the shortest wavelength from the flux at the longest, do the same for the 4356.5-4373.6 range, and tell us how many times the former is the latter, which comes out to 75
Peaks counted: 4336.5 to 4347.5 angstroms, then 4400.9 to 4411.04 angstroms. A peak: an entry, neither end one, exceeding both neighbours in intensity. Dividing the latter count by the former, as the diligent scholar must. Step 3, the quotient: 0.50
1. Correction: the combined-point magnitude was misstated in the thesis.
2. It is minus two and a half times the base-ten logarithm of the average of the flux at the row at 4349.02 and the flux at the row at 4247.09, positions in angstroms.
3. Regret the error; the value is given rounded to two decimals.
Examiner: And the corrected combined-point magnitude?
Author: -2.13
